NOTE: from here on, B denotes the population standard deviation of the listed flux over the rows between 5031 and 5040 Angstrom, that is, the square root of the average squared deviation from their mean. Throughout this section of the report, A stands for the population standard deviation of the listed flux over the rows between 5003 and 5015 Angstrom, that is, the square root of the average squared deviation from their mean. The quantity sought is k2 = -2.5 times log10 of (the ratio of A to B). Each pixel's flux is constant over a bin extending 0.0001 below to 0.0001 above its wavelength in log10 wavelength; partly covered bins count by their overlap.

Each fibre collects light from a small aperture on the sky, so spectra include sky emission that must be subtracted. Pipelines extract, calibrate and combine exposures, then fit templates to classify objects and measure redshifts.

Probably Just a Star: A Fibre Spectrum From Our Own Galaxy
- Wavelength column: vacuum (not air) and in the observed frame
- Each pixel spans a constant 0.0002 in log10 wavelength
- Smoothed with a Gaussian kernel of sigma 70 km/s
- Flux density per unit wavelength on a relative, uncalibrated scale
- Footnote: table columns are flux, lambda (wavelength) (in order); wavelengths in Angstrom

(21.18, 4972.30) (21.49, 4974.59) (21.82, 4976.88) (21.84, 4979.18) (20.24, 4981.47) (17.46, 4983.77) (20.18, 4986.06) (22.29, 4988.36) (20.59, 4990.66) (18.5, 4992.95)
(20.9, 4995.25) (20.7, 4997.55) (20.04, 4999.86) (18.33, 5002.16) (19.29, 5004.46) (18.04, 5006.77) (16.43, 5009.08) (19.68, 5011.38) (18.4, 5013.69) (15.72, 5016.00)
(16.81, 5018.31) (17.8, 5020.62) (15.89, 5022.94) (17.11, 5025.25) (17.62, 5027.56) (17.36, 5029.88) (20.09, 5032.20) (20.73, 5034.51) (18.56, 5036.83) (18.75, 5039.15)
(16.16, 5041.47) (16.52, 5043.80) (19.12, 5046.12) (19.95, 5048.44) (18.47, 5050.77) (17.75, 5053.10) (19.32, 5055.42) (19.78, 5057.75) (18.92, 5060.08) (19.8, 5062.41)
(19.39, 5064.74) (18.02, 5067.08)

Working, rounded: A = 1.1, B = 0.91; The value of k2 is -0.2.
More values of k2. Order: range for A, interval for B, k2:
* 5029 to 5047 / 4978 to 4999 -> -0.1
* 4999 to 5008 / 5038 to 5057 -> 0.5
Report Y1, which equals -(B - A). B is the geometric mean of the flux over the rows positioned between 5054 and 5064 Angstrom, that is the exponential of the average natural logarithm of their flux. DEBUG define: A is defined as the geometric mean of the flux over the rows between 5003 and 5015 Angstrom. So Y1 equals -1.1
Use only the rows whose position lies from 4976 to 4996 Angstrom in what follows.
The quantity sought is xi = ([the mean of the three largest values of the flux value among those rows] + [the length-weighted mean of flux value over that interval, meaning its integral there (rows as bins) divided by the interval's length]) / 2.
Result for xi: 21.2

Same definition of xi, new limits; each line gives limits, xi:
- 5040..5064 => 19.2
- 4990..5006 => 20.2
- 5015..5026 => 17.0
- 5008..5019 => 17.9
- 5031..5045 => 19.2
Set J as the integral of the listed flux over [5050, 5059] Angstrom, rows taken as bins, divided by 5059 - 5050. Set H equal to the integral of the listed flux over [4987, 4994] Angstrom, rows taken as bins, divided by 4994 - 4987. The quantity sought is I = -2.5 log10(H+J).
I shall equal -3.99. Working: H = 20.5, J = 18.9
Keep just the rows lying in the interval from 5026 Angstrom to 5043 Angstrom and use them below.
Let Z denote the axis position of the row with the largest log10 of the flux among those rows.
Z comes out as 5034.51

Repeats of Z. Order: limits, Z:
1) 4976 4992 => 4988.36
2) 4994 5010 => 4995.25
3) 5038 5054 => 5048.44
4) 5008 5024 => 5011.38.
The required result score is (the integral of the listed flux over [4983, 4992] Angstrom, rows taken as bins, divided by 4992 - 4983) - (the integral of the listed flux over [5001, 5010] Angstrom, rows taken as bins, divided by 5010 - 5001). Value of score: 2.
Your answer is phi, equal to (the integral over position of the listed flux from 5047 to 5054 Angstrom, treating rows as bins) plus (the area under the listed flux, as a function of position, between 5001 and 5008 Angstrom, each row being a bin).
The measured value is 261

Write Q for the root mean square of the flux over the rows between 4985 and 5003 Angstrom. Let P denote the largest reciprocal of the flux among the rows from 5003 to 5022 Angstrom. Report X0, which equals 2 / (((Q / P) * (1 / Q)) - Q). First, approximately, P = 0.0636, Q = 20.2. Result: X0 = -0.4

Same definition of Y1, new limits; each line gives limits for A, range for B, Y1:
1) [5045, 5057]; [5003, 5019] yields 1.2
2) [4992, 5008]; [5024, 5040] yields 0.8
